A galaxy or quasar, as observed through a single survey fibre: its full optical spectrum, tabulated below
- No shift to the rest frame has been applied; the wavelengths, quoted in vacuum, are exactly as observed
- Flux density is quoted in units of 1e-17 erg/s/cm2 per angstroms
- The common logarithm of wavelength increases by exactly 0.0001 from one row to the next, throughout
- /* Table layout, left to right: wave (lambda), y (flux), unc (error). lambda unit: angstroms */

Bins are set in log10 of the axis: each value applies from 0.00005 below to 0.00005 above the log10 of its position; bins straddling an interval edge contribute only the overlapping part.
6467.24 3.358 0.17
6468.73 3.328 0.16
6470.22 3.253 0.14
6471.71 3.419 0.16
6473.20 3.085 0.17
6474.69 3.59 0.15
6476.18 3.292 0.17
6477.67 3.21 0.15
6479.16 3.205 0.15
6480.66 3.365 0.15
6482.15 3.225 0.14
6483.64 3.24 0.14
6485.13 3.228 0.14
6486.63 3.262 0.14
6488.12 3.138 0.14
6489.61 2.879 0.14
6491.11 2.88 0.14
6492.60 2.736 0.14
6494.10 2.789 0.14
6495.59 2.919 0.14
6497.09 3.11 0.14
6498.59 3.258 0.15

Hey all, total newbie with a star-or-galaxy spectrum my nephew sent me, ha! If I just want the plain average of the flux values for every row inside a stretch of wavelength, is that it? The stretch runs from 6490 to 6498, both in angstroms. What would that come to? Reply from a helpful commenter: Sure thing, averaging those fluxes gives 2.89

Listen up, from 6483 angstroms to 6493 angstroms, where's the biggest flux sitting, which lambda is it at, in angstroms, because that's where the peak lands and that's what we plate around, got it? 6486.63 angstroms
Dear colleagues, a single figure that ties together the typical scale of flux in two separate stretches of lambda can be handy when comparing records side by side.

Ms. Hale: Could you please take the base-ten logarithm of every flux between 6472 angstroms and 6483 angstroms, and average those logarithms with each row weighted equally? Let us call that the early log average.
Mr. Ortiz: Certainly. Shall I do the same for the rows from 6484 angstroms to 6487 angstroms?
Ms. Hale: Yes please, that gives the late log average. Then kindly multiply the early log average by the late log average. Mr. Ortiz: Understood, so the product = 0.264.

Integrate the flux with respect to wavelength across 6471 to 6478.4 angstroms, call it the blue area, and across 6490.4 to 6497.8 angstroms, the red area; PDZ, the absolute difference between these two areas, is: 3.2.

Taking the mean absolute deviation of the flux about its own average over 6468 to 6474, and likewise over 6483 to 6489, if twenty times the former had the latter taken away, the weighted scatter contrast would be 2.0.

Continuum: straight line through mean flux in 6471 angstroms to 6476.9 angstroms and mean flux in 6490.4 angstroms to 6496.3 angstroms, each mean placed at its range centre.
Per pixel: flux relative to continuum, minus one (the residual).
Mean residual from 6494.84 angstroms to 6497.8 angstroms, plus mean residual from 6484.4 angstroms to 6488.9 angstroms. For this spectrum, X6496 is 0.16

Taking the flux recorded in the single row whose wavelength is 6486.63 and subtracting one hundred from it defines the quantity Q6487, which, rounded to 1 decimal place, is -96.7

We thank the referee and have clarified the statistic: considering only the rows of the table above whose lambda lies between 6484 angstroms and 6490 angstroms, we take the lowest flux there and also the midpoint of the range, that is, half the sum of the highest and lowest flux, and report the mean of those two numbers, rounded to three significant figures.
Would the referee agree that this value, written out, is 2.97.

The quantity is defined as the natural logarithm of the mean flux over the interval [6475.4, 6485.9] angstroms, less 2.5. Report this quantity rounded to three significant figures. -1.32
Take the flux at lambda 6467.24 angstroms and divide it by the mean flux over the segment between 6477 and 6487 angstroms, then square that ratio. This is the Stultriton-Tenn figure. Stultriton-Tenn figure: 1.07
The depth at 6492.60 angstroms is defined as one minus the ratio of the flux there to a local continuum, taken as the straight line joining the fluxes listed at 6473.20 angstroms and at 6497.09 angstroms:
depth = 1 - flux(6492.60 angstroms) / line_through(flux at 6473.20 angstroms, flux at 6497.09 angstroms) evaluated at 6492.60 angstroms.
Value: 0.12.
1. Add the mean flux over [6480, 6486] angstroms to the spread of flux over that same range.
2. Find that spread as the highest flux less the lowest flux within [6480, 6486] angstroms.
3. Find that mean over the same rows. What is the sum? 3.40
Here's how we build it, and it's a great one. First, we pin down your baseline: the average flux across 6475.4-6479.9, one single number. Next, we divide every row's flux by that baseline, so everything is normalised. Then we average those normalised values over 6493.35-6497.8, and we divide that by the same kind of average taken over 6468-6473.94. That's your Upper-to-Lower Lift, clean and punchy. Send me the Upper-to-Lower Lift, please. 0.90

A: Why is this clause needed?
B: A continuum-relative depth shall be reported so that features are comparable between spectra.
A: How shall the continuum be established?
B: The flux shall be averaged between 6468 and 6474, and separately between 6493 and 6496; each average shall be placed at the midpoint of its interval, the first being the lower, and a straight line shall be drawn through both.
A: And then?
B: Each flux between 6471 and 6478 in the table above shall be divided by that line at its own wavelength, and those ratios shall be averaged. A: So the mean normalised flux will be 1.04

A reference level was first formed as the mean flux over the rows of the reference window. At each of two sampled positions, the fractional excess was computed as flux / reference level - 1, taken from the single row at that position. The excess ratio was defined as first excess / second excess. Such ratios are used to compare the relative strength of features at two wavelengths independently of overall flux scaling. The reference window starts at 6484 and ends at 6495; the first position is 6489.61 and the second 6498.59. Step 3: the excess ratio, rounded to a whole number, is 0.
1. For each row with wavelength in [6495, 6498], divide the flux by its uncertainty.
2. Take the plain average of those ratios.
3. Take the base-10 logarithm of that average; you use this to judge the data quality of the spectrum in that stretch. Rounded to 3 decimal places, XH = 1.333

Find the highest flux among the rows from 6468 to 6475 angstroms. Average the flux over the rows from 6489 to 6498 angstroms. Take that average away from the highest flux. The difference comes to 0.70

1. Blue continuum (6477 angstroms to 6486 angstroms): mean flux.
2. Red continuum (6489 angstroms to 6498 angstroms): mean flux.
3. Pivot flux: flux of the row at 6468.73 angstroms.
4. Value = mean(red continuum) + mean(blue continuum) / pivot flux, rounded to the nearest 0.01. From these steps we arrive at 3.86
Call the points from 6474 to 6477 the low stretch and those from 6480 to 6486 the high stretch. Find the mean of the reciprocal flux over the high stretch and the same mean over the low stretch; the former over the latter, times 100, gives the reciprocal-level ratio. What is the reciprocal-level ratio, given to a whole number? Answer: 105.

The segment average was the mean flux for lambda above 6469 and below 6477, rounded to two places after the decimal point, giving 3.33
